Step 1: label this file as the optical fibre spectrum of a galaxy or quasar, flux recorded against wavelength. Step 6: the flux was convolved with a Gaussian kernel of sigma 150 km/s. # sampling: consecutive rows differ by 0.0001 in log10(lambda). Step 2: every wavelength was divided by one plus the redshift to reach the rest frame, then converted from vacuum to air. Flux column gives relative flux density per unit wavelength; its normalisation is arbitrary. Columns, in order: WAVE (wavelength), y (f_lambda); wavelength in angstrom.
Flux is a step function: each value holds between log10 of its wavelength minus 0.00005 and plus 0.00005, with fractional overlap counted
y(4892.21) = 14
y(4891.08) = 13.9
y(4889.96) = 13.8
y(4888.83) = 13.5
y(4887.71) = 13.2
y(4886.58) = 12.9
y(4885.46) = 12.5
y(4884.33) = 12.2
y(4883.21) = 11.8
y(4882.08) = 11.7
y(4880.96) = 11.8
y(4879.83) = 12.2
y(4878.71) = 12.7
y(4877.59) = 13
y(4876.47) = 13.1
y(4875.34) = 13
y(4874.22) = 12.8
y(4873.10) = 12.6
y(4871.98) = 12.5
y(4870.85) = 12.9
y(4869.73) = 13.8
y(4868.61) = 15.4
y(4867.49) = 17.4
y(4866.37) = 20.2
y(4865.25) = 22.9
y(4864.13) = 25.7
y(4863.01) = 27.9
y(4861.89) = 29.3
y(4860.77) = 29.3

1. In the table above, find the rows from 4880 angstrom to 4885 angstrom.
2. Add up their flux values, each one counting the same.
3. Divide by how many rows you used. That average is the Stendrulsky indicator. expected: 11.9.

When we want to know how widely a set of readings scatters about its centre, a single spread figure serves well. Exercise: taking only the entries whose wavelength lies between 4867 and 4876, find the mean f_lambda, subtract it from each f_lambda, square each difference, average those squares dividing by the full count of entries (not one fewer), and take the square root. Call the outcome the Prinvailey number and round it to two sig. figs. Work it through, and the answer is 1.6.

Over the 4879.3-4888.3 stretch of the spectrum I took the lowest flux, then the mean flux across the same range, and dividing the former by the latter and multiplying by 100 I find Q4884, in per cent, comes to 95.2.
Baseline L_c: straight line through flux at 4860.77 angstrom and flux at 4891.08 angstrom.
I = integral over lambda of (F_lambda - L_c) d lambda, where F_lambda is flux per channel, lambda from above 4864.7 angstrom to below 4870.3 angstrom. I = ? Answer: -45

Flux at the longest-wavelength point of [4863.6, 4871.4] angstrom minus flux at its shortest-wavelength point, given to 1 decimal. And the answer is -12.8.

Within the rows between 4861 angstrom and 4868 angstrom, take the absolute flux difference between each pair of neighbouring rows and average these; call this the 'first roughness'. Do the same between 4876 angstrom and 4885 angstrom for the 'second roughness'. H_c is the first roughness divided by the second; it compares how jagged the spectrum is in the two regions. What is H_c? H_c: 8.8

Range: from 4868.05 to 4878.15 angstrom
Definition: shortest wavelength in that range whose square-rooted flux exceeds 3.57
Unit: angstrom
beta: 4868.61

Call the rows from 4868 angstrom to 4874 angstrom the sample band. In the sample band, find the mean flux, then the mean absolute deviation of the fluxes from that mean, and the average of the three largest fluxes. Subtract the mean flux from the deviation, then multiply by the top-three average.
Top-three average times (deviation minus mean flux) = -176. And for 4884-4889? -164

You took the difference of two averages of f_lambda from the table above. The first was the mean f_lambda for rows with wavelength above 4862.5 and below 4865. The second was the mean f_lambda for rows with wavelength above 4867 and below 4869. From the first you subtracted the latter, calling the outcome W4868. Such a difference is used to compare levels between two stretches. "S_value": 10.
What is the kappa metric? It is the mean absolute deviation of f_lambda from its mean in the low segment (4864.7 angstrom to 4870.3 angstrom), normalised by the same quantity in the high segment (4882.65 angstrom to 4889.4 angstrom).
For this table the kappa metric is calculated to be 5.6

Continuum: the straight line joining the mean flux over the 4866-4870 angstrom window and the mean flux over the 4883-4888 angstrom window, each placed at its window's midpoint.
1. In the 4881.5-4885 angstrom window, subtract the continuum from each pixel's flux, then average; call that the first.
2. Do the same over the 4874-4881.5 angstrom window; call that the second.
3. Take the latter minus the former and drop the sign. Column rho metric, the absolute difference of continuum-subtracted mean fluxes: 0.6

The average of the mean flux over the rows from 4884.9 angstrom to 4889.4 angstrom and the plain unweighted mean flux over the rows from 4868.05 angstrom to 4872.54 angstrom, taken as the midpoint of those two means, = 13.3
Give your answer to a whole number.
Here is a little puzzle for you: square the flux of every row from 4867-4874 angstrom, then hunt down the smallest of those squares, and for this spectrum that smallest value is 156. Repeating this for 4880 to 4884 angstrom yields 137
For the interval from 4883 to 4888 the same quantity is 139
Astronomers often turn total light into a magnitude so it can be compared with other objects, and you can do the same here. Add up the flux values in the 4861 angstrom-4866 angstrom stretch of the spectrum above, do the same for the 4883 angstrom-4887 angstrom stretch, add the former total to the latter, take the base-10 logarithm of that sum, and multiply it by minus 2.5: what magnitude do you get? -5.48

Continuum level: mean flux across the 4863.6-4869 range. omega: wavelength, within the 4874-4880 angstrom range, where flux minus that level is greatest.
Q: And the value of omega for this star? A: 4876.47 angstrom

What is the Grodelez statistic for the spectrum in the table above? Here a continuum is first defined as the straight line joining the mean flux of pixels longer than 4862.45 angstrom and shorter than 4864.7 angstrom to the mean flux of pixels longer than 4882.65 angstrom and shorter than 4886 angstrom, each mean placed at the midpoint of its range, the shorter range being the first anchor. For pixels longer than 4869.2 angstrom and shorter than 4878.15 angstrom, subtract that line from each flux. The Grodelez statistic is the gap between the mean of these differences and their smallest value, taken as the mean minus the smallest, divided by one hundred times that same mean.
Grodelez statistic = -0.003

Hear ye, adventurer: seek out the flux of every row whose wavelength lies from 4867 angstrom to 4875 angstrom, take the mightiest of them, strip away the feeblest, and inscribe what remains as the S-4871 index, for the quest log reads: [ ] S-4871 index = 4.9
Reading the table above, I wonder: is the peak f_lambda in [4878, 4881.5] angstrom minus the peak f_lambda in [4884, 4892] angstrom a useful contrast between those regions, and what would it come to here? -1.2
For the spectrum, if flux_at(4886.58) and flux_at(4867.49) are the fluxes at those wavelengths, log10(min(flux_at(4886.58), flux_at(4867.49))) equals 1.111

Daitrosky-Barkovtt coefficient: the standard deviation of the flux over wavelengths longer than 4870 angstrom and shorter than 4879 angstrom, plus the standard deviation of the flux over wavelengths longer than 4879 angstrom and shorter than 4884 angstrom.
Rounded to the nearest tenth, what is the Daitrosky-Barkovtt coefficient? 0.4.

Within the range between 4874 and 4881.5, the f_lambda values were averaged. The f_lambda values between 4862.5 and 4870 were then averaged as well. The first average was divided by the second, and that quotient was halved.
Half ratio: 0.31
